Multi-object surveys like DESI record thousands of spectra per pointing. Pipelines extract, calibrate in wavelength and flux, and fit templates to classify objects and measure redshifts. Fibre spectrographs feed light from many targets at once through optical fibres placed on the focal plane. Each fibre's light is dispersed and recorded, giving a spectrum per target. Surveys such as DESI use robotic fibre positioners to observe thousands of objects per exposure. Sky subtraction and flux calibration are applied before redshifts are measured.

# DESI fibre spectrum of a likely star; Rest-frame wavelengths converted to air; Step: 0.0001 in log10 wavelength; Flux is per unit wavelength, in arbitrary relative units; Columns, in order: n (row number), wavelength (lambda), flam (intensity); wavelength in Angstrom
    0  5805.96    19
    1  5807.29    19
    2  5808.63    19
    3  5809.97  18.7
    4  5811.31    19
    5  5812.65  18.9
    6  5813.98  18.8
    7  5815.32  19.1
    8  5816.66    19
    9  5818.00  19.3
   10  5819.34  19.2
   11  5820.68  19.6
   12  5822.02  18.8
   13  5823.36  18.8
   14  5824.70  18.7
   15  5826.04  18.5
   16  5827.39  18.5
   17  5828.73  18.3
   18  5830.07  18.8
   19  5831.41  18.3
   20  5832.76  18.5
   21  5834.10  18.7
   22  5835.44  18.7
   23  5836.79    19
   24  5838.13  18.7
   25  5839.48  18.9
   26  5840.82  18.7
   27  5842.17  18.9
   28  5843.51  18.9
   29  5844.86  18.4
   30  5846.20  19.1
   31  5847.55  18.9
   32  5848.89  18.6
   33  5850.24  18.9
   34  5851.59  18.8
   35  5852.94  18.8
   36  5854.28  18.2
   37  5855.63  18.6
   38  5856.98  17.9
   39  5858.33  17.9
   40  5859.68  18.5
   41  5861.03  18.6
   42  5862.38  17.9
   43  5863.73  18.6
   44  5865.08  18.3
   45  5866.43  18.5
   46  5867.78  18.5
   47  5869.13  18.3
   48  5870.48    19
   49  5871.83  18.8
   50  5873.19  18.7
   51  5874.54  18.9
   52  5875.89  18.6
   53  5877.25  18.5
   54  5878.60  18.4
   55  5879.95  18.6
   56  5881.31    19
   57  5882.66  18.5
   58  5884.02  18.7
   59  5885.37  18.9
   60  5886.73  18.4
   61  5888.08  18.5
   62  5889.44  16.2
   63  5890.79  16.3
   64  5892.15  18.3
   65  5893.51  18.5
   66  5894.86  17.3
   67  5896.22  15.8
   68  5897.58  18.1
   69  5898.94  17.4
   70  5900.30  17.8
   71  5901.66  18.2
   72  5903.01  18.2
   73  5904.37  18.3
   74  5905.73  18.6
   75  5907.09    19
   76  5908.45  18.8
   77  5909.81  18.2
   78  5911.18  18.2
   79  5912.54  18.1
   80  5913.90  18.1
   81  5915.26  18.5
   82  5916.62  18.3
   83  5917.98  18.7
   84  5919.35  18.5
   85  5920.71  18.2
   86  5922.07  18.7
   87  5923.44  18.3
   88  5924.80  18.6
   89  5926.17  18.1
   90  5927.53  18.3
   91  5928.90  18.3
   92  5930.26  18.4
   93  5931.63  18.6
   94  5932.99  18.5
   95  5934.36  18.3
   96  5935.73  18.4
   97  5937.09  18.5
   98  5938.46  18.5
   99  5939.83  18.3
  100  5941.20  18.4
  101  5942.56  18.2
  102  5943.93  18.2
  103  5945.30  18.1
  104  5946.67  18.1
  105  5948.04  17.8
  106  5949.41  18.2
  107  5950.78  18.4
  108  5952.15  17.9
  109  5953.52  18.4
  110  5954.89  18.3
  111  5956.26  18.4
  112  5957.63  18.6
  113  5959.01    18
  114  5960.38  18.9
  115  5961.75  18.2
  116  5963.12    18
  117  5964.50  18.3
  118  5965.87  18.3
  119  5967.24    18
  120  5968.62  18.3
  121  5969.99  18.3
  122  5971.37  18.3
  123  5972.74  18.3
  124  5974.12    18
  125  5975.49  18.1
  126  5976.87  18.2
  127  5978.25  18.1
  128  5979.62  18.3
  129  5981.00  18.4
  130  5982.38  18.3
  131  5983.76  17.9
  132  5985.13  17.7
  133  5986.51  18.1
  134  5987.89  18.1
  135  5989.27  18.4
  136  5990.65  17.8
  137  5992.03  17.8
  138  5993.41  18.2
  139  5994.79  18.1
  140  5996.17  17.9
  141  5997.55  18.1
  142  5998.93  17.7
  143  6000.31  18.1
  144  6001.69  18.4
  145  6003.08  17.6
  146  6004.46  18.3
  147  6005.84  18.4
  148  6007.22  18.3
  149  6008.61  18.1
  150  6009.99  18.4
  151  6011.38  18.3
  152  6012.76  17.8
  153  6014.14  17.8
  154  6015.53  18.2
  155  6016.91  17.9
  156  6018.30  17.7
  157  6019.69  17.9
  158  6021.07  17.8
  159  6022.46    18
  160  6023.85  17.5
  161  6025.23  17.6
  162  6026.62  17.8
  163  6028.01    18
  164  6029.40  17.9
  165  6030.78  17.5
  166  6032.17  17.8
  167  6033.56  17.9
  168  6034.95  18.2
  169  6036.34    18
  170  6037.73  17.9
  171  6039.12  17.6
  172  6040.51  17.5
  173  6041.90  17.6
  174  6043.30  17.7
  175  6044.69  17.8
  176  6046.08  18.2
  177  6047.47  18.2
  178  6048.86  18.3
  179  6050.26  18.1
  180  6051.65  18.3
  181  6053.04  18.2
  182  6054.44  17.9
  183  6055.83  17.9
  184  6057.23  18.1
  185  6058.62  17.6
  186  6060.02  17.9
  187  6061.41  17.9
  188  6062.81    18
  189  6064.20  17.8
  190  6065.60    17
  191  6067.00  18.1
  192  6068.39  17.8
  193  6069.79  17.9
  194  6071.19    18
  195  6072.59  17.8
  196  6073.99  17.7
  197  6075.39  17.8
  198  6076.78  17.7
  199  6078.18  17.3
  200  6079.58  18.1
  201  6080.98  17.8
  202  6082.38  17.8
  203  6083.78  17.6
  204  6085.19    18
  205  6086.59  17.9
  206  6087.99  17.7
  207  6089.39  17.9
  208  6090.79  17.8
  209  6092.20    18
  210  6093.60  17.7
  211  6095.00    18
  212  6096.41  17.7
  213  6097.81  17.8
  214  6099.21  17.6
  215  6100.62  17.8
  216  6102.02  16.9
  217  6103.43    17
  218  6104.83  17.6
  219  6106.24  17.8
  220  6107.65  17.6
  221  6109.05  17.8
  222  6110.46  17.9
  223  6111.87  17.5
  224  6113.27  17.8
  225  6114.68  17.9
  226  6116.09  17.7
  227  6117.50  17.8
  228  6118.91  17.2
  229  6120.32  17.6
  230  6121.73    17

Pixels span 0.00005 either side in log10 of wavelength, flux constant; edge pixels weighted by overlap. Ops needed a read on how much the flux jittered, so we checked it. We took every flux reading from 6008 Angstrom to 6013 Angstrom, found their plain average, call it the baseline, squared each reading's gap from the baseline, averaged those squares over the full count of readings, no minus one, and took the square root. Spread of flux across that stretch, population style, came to 0.23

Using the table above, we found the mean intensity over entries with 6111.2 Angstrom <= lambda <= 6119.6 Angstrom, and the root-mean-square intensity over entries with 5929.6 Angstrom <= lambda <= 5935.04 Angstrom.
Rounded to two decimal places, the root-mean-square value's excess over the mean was 0.80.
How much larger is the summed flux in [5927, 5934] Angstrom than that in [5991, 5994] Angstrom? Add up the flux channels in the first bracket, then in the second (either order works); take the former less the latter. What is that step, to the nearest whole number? 56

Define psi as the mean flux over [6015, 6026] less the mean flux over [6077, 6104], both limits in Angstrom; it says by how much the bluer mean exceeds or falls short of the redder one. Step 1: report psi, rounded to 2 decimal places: 0.12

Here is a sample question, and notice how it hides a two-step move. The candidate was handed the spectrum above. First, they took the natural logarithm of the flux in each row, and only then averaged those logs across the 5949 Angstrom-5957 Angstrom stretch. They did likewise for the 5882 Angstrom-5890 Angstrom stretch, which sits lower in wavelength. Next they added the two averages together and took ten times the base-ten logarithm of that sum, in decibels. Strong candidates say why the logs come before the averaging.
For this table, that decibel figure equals 7.64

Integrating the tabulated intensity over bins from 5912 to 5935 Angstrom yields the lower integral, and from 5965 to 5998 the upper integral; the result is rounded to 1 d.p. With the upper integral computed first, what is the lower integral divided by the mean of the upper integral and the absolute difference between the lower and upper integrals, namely 1.1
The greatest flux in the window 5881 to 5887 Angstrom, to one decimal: 19.0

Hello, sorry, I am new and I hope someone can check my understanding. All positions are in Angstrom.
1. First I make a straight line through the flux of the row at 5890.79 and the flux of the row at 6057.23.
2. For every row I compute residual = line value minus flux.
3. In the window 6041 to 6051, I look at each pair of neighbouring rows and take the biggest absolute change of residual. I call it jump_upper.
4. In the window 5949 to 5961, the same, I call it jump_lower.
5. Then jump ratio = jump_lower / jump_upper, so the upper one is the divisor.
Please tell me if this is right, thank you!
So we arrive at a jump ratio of 2.30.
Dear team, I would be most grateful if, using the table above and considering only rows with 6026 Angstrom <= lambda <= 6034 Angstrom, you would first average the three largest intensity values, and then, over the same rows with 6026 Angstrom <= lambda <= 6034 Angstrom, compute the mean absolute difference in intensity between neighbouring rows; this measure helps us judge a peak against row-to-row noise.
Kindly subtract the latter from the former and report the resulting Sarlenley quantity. 17.7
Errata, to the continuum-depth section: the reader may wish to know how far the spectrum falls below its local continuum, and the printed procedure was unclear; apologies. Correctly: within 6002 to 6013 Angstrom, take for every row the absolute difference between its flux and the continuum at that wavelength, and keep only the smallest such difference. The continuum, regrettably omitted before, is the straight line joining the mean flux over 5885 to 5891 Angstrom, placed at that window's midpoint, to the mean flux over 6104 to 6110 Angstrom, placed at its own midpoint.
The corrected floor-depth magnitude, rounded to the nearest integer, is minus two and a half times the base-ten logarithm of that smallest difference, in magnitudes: 3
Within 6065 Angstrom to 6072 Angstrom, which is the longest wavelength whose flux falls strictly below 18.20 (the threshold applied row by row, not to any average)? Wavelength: 6071.19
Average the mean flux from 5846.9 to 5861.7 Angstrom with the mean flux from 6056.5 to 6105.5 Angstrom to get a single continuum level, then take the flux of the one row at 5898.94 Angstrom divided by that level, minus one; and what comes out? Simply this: -0.040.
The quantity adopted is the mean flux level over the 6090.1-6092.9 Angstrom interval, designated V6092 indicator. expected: 17.9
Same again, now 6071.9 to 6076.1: 17.8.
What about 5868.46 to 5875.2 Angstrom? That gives 18.7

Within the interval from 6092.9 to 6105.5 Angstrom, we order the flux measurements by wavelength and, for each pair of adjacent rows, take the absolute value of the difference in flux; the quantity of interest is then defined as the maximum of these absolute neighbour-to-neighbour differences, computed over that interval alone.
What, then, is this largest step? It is 0.90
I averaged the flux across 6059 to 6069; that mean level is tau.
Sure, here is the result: 17.8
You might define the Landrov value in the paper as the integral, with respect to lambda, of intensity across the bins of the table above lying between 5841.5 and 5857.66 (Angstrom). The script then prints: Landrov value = 301.7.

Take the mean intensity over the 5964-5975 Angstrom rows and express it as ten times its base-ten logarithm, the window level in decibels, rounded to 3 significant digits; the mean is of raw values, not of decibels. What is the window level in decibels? 12.6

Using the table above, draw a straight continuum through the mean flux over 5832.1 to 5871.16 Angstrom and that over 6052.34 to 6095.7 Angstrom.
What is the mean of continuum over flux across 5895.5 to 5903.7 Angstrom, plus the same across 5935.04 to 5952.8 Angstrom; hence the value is 2.05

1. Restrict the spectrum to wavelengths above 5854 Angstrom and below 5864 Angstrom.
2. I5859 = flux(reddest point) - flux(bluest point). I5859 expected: 0.4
